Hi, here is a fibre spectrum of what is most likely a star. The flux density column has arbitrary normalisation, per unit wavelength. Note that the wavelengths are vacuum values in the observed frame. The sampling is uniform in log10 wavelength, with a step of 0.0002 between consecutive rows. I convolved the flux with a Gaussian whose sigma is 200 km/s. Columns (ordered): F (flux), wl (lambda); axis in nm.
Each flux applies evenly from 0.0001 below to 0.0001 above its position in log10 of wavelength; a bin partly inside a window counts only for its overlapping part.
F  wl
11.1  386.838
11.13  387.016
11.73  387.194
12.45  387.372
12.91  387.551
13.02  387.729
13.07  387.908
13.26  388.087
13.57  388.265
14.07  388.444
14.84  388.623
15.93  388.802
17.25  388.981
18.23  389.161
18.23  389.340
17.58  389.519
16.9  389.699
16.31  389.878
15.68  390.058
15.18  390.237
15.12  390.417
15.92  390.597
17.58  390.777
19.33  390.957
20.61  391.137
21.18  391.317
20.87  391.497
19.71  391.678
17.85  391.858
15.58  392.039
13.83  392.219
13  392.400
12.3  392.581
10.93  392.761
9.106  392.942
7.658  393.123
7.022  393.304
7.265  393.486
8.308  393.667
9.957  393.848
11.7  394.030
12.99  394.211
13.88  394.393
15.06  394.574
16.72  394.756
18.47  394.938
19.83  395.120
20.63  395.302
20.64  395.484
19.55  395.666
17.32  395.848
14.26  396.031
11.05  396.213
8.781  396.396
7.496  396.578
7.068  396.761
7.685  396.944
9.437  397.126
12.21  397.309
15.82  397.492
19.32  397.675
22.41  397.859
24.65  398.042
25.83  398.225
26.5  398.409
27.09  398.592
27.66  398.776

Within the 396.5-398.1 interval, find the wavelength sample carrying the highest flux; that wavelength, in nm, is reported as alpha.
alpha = 398.042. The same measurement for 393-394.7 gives 394.574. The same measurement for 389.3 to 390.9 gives 389.340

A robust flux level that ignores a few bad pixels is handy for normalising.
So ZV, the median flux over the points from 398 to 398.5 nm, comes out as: 25.8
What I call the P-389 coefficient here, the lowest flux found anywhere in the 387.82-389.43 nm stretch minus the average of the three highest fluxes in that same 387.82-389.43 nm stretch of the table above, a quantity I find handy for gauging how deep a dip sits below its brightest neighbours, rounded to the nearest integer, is -5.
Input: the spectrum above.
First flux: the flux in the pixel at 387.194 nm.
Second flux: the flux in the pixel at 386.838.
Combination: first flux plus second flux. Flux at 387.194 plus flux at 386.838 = 23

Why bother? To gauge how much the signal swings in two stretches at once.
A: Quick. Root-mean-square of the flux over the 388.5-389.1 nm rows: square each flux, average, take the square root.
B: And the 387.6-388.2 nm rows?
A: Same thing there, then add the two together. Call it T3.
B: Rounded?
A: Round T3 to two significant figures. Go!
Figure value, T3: 29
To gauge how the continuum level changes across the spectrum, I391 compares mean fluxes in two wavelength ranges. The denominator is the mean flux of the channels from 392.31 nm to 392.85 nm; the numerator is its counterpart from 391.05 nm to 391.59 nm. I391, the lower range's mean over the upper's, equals 1.7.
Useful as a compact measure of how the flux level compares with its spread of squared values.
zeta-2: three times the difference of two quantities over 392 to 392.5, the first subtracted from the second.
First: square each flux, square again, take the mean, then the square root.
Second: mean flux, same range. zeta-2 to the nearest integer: -568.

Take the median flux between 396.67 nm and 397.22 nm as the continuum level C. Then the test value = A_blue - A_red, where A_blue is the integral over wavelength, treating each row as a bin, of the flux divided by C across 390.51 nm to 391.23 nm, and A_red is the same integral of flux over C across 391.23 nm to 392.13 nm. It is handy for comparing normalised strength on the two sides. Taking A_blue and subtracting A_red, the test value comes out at -0.51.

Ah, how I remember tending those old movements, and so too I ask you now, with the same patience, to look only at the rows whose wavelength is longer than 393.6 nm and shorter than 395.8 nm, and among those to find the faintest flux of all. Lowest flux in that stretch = 8.308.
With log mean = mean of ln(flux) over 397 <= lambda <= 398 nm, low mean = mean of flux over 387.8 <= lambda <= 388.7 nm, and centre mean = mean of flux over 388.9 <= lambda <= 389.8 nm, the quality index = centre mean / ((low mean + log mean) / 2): 2.1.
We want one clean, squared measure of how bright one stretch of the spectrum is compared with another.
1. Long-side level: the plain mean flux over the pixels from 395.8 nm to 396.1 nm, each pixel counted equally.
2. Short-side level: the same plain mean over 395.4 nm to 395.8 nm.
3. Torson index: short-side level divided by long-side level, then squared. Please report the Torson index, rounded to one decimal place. 1.6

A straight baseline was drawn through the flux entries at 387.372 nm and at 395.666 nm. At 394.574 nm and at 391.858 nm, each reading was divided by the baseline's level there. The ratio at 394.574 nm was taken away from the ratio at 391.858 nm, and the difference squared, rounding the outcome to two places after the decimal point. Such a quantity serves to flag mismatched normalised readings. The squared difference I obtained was 0.08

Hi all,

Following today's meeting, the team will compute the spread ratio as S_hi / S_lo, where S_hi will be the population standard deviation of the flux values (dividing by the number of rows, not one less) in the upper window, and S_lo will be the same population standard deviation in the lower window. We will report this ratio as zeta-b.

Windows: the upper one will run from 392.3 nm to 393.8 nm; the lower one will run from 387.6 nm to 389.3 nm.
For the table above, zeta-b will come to 1.2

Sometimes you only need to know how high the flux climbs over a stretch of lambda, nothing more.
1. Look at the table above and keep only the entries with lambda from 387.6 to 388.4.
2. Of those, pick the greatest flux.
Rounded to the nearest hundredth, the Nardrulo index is 13.57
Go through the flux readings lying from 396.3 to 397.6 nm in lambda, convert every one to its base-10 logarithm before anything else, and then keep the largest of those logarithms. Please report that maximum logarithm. 1.199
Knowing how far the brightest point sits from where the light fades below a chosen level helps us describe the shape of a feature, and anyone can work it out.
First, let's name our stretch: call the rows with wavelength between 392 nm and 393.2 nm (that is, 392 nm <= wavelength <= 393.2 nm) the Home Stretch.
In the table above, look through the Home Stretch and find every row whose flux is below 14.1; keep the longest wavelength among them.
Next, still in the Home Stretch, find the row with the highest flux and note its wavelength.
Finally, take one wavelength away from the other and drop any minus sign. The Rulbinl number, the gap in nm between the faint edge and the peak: 1.08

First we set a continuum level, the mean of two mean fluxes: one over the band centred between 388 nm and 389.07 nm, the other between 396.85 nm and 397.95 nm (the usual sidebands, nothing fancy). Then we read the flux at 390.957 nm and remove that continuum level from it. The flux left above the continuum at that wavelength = 4.7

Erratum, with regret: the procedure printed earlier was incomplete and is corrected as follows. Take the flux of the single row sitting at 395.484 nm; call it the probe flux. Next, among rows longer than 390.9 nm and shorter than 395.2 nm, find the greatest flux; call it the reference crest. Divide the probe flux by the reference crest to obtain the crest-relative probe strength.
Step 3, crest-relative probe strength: 1.0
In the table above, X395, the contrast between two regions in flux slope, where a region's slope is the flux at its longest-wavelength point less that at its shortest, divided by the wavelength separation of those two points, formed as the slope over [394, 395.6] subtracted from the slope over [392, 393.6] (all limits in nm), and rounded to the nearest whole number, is -12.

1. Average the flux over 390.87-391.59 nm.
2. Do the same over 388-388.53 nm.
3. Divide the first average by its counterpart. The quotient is 1.5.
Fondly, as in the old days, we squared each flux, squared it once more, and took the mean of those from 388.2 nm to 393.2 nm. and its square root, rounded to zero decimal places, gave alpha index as 281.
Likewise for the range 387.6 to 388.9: 198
